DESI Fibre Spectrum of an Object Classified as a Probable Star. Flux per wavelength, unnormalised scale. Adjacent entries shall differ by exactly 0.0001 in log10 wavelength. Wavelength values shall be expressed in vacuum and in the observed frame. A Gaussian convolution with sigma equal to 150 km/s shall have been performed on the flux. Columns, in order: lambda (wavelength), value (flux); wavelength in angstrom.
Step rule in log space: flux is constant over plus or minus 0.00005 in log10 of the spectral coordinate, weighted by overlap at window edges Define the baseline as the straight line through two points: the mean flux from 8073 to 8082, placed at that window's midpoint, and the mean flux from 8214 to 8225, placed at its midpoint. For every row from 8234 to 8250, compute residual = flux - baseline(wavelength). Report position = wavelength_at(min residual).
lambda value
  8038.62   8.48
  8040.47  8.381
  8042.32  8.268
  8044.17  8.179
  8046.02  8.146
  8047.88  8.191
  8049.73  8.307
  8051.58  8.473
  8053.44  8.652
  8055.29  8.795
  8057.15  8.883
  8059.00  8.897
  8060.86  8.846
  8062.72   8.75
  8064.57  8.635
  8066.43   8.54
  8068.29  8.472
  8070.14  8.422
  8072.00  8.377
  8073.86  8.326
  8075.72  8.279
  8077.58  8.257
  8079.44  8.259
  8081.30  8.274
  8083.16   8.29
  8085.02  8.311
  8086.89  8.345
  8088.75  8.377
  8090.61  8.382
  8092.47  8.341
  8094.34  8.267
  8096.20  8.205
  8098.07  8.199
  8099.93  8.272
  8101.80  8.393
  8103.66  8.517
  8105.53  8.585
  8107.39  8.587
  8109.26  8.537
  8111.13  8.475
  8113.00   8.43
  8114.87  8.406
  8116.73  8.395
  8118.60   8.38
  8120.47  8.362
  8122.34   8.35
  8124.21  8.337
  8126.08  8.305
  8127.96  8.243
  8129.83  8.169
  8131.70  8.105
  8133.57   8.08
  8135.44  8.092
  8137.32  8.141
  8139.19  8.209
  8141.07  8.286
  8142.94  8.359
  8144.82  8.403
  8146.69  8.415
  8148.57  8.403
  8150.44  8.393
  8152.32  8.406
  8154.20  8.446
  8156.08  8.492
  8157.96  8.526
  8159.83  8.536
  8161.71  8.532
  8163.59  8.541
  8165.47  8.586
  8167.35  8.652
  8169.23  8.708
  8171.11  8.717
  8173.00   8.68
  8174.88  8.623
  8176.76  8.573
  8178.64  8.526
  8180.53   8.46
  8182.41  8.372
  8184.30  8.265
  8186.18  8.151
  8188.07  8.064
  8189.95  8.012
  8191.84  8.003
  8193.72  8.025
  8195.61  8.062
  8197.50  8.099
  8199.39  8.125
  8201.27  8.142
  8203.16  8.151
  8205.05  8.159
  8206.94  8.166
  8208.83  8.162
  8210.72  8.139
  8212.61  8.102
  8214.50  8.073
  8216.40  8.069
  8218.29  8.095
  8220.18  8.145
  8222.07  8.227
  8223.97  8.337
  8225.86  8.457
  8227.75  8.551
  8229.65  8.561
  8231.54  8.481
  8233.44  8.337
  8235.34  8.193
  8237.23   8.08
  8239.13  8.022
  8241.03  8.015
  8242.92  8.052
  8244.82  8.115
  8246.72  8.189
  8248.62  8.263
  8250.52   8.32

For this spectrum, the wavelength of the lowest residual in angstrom 8241.03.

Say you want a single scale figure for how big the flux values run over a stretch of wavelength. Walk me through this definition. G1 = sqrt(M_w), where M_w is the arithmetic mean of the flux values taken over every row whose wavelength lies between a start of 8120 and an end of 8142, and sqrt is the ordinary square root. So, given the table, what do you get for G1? 2.87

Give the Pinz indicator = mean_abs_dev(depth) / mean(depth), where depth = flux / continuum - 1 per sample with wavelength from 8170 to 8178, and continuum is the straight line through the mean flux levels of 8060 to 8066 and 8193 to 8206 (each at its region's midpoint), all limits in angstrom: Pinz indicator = 0.10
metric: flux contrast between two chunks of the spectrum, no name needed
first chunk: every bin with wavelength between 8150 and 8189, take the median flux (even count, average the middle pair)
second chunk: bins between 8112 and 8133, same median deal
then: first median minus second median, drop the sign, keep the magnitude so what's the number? 0.18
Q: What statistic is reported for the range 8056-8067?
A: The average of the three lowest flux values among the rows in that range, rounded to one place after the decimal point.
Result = 8.6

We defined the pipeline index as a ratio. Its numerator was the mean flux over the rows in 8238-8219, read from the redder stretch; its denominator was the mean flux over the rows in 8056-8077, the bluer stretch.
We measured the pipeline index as 0.97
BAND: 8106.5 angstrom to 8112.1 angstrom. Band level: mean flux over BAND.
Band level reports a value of 8.5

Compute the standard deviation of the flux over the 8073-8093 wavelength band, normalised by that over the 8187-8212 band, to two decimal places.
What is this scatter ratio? 0.74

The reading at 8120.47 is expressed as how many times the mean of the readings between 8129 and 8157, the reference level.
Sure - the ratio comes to 1.01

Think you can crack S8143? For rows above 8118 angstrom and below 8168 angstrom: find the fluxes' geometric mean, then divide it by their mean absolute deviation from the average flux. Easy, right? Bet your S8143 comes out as 68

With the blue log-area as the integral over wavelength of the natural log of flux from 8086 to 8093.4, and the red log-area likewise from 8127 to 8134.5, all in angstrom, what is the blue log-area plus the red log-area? 31.5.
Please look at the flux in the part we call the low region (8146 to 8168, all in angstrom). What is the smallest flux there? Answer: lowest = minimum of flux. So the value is 8.393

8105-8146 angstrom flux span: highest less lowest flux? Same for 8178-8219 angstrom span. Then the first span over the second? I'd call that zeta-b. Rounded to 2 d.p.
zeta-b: 0.97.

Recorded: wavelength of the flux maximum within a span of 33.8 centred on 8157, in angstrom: 8171.11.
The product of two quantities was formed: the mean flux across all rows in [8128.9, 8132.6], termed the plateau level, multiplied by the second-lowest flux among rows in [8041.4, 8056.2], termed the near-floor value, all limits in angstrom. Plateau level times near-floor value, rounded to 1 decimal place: 66.6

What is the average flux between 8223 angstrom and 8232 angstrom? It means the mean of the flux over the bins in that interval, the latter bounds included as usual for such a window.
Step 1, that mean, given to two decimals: 8.48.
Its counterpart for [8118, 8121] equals 8.37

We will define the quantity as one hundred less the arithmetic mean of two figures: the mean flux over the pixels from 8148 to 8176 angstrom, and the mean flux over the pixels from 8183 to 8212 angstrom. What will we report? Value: 91.7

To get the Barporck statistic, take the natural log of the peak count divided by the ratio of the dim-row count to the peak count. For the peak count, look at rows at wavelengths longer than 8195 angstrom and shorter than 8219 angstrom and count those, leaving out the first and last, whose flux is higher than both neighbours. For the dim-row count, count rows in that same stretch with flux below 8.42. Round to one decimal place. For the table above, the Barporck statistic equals -2.6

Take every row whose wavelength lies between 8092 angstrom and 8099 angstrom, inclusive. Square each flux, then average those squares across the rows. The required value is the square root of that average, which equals 8.3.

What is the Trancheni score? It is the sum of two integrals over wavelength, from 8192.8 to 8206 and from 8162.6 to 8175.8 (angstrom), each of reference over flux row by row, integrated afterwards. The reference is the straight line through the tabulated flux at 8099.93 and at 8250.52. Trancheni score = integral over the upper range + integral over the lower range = 26.2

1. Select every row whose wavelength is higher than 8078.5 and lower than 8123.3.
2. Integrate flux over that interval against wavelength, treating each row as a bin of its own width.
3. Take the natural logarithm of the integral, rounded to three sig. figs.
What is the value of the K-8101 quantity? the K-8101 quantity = 5.93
